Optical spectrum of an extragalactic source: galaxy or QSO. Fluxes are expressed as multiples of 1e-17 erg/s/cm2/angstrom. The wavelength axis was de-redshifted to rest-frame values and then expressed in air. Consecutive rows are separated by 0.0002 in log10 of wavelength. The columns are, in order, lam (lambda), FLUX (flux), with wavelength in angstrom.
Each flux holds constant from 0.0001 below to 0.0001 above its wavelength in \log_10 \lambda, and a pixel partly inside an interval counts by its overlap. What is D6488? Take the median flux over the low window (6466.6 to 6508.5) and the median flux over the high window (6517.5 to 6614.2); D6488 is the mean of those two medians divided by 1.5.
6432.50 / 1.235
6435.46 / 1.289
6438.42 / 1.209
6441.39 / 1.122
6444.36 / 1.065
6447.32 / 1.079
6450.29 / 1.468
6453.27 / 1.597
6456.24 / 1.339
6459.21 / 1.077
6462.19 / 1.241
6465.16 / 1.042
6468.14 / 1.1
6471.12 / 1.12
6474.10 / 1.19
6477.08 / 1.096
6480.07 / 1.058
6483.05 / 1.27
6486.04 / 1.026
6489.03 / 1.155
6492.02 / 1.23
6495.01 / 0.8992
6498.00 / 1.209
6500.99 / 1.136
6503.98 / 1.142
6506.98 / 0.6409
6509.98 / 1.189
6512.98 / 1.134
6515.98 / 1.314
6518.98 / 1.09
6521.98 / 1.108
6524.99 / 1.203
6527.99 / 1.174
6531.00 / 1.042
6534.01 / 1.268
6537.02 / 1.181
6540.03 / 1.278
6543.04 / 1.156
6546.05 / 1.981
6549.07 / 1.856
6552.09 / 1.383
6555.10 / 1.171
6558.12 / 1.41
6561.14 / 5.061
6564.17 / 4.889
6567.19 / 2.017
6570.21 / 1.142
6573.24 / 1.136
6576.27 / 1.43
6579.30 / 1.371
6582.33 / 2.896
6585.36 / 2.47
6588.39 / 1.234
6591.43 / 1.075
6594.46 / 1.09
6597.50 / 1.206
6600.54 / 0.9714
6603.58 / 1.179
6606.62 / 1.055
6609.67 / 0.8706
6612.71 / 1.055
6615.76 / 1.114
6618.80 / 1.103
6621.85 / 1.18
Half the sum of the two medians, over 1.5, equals 0.77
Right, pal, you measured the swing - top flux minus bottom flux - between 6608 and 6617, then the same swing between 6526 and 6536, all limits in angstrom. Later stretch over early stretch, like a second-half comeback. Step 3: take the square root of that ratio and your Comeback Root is 1.04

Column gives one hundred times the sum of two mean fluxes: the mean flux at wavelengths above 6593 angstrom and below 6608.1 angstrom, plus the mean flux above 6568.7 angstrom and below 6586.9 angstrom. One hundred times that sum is 284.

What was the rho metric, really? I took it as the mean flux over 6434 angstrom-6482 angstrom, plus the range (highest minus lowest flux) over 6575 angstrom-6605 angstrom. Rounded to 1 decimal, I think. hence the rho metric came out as 3.1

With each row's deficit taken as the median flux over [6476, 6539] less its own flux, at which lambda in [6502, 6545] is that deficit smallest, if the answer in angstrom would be 6515.98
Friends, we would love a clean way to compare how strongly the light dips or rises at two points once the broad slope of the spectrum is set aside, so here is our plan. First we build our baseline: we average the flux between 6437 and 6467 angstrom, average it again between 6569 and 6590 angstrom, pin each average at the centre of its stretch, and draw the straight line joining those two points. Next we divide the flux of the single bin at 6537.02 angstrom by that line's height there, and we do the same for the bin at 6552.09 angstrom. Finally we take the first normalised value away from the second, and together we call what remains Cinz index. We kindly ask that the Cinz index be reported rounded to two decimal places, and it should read 0.10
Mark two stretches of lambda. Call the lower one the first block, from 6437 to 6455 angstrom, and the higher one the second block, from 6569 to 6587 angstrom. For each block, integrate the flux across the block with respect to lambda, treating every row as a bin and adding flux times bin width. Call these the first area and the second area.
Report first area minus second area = -9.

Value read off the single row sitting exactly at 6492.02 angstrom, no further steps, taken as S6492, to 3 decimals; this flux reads 1.230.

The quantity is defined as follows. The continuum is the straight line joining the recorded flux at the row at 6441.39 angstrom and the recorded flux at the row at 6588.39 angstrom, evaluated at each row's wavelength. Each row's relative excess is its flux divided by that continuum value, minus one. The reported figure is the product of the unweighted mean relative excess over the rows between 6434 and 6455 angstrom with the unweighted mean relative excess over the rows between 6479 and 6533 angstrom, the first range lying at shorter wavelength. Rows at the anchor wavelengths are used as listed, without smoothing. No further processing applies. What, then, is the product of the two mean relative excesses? -0.006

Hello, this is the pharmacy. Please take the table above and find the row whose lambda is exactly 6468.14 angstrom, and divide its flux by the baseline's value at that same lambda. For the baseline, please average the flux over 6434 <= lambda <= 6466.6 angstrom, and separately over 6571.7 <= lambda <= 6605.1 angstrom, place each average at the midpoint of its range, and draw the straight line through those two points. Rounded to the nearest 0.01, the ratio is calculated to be 0.87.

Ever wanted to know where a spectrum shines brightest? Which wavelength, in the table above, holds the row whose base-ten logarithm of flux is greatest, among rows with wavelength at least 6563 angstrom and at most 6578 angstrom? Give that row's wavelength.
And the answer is 6564.17 angstrom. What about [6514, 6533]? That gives 6515.98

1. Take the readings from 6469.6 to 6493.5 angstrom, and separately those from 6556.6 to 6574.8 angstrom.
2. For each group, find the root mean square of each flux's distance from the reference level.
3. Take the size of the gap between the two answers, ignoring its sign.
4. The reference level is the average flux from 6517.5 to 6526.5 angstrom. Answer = 2.17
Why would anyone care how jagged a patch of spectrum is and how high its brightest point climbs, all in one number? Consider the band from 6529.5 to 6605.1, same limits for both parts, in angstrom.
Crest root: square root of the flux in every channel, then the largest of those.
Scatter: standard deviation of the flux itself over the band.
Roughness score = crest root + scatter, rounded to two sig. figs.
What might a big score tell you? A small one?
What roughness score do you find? 3.3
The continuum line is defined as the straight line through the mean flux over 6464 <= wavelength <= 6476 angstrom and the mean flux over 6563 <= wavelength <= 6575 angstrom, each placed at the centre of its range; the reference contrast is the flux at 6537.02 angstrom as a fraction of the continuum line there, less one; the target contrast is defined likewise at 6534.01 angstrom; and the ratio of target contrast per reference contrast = 0.8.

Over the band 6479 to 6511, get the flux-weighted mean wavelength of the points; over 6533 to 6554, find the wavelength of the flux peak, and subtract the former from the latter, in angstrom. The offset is 51.4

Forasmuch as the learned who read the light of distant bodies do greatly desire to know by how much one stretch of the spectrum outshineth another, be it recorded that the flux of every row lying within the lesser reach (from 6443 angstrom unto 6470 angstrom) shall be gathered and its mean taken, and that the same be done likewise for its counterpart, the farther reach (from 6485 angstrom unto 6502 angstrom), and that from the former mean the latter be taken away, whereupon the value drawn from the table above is 0.1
